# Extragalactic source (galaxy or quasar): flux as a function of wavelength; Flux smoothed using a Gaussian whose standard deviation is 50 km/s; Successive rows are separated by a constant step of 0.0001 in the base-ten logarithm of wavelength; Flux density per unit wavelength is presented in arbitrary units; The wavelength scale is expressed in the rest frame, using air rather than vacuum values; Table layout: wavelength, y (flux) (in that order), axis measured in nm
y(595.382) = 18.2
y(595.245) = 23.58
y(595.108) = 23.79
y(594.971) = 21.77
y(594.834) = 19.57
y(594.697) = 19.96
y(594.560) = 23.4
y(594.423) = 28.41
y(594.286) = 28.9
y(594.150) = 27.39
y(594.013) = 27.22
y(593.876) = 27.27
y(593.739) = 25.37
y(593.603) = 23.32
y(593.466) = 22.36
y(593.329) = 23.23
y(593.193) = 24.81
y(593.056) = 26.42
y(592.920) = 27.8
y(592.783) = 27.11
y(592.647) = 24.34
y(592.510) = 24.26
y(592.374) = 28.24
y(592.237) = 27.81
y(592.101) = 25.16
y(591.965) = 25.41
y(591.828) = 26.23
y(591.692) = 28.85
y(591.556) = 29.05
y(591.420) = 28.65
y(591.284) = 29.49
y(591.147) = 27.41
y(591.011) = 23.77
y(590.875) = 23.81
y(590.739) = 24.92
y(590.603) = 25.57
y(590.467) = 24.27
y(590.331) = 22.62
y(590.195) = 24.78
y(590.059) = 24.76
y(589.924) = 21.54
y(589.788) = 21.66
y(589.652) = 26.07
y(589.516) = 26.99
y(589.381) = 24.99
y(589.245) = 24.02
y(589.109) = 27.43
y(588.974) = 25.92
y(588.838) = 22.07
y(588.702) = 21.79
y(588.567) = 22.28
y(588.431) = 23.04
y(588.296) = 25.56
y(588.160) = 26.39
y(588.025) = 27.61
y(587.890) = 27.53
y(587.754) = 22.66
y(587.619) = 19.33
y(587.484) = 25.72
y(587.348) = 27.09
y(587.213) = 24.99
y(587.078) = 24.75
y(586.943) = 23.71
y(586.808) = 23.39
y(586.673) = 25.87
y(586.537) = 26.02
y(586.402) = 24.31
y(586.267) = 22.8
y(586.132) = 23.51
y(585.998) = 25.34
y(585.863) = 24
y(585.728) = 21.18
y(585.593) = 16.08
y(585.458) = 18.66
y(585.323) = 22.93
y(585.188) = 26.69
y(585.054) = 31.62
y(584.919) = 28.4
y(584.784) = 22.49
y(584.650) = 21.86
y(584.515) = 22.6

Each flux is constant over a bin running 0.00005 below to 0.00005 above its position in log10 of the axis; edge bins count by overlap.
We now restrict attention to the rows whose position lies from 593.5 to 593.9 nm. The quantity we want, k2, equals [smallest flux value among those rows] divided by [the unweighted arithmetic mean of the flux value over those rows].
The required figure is 0.92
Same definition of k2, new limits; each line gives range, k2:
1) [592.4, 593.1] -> 0.93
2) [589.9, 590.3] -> 0.91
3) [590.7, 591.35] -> 0.92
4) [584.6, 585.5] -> 0.76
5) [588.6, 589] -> 0.94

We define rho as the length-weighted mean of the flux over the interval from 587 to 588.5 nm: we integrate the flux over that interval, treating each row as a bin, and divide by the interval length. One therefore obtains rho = 25.0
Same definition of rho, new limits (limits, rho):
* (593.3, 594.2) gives 25.2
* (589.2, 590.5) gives 24.2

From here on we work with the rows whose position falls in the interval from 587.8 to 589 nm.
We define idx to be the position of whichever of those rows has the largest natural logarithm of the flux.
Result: 588.025 nm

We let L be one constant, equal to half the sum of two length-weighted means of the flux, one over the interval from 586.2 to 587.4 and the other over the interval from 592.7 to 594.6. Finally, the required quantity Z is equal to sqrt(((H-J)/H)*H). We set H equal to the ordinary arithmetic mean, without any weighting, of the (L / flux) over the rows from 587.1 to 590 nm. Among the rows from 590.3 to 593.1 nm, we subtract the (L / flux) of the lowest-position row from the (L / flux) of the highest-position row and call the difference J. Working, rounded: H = 1.04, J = -0.16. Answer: 1.10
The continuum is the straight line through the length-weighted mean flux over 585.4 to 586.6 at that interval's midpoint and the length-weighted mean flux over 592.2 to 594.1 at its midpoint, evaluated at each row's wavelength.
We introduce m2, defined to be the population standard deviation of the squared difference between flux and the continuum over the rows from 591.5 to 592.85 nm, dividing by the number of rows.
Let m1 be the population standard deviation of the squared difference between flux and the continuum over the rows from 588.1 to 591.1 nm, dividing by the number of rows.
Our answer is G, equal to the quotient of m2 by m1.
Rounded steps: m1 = 3.5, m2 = 5.9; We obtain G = 1.71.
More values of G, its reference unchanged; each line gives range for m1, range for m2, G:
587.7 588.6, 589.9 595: 1.44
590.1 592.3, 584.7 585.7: 4.20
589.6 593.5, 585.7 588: 1.01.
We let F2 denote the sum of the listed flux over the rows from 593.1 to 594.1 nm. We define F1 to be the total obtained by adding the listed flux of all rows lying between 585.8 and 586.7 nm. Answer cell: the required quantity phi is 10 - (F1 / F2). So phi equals 9.01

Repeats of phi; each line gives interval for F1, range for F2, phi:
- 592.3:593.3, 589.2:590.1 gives 8.92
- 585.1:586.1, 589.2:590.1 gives 9.09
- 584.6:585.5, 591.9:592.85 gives 9.05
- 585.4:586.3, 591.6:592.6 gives 9.18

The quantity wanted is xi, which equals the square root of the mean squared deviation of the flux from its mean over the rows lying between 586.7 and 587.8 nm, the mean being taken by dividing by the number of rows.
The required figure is 2.2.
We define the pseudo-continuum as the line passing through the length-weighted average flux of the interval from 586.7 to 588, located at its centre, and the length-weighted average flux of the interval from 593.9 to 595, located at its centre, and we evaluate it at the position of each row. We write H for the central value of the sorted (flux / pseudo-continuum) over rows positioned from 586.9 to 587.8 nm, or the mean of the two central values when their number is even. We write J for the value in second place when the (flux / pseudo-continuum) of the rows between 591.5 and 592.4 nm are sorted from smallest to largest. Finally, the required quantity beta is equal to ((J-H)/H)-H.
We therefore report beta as -0.99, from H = 1.010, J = 1.03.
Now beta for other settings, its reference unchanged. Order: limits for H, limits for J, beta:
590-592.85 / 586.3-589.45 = -1.17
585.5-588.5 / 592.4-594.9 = -1.20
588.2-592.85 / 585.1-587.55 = -1.27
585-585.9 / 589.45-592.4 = -1.00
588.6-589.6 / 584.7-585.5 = -1.11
